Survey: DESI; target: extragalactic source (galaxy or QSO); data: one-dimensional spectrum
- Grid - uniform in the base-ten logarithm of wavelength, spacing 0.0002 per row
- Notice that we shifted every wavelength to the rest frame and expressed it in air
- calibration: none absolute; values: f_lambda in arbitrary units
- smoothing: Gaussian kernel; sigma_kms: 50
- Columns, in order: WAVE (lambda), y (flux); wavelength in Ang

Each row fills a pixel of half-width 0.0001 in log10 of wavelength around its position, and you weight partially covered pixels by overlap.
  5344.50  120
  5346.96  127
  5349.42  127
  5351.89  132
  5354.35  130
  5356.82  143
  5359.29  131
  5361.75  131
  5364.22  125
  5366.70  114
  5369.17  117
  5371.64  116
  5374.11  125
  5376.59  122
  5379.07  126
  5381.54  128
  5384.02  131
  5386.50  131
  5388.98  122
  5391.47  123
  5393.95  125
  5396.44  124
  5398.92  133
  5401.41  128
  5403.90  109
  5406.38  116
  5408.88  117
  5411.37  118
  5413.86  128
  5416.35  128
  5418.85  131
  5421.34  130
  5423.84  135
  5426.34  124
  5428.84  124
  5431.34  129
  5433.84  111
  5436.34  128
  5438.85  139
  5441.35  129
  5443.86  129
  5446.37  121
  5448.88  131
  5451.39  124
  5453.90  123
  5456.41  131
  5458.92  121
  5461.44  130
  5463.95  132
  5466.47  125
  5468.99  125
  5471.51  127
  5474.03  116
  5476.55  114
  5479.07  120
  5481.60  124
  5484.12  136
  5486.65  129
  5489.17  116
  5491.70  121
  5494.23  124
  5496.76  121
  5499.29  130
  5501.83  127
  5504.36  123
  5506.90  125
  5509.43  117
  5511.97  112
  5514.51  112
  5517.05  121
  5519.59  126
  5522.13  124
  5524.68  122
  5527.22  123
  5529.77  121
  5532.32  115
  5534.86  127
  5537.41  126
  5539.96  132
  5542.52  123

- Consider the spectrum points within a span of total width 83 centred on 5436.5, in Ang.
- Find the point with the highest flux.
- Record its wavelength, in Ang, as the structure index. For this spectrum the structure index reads 5438.85 Ang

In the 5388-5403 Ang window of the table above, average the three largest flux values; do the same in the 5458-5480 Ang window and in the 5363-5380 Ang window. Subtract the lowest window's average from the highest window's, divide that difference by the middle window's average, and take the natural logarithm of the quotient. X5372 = -3.4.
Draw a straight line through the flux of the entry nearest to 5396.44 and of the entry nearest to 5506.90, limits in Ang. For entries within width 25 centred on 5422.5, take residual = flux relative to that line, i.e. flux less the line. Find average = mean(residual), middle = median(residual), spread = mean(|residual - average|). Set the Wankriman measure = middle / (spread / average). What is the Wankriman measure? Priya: 1.1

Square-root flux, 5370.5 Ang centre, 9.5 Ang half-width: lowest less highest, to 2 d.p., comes -0.77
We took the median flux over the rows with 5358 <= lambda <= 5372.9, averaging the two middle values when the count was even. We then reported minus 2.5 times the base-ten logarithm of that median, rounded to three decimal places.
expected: -5.207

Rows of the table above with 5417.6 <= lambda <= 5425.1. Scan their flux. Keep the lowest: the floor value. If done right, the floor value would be 130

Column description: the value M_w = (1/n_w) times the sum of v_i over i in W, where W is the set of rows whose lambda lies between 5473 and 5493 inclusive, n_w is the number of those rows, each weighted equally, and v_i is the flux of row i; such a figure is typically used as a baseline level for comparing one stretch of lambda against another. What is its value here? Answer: 122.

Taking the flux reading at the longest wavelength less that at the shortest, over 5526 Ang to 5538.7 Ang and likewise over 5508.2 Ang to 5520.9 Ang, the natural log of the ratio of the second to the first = 1.1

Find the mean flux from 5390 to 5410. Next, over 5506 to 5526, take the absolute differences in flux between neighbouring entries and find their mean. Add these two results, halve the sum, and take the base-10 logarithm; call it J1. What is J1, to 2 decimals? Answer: 1.80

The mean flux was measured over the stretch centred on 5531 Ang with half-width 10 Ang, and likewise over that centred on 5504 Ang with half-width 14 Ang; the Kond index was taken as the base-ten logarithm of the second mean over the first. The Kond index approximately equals -0.009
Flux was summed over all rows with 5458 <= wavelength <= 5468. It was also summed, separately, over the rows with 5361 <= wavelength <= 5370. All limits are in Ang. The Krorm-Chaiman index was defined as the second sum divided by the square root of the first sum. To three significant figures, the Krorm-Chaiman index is 21.6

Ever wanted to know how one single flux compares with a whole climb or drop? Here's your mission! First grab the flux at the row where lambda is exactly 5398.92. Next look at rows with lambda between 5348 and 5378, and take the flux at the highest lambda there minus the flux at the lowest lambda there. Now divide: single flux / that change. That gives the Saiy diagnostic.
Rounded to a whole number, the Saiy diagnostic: -27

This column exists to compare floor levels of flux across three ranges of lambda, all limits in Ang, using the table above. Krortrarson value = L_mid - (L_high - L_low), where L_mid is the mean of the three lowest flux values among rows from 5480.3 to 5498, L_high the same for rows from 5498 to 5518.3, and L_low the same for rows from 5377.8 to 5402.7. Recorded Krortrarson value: 129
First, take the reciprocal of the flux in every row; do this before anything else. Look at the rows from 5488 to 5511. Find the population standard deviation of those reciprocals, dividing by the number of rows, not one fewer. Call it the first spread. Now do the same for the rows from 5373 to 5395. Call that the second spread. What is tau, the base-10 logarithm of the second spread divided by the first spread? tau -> -0.14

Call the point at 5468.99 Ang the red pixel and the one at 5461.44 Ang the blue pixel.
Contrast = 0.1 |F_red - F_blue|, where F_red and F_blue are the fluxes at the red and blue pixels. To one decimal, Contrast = 0.5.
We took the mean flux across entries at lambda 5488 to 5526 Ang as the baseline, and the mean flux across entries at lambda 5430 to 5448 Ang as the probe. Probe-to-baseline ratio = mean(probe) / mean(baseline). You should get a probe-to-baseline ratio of 1.04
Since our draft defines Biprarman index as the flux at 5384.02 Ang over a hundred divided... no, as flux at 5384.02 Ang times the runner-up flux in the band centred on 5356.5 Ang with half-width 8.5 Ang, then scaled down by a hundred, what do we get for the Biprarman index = 173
